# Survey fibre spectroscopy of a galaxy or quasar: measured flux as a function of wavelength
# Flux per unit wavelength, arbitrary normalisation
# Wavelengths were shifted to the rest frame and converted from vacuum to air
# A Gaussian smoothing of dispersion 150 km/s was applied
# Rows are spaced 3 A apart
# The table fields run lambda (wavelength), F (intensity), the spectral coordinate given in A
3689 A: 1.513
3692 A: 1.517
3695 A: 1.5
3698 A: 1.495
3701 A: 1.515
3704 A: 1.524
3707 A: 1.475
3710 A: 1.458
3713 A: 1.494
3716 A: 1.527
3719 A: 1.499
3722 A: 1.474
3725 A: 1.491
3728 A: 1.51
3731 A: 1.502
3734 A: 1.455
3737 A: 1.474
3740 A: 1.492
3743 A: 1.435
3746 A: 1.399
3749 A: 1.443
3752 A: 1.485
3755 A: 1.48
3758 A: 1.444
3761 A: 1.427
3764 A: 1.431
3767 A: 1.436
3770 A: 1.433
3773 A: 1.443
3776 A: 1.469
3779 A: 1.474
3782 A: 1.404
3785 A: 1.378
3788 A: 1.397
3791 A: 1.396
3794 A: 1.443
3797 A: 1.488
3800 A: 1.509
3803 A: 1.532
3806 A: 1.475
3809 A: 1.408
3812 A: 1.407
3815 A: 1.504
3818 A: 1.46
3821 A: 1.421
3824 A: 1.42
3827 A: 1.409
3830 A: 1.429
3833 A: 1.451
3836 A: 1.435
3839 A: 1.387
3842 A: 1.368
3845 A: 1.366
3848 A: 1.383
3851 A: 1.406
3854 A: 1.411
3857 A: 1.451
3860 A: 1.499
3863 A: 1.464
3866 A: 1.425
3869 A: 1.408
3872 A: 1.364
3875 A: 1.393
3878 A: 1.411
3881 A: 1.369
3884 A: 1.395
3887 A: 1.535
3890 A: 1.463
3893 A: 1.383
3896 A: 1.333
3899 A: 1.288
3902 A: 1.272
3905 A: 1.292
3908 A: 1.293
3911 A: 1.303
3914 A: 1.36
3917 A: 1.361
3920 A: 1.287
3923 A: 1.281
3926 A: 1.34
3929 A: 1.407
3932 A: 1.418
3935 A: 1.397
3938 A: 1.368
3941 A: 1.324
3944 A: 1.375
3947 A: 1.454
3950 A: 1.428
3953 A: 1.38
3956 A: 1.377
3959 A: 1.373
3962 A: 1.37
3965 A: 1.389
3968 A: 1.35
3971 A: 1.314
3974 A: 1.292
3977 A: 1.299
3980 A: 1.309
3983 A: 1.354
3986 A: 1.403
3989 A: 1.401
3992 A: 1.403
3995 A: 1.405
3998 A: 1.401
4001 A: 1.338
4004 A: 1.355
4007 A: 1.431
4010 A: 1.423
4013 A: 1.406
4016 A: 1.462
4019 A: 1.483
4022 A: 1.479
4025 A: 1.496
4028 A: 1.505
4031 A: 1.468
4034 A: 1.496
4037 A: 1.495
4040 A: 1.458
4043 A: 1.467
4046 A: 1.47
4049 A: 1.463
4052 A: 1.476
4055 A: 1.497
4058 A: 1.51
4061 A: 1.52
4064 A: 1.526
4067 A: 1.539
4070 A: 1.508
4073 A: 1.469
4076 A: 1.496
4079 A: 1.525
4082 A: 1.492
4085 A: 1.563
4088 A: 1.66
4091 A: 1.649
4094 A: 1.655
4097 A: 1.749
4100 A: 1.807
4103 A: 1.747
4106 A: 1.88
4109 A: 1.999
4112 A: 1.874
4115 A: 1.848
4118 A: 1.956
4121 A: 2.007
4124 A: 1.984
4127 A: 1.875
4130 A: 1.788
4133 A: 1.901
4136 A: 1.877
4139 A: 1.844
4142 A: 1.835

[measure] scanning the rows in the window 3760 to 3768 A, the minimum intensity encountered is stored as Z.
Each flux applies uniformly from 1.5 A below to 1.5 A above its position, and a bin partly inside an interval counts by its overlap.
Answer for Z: 1.427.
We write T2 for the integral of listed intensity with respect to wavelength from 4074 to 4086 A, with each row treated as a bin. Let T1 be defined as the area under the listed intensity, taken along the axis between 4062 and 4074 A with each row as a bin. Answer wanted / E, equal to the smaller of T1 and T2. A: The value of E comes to 18.2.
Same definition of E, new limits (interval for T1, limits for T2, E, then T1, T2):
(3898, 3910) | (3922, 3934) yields 15.4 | 15.4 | 16.4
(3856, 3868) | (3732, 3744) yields 17.5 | 17.5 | 17.6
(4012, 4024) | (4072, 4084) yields 17.5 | 17.5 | 18.0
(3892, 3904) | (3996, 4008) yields 15.8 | 15.8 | 16.6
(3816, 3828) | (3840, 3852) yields 16.6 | 17.2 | 16.6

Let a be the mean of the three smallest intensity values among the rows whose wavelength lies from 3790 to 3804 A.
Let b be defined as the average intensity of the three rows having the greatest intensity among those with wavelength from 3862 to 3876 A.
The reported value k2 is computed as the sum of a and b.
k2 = 2.87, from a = 1.442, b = 1.43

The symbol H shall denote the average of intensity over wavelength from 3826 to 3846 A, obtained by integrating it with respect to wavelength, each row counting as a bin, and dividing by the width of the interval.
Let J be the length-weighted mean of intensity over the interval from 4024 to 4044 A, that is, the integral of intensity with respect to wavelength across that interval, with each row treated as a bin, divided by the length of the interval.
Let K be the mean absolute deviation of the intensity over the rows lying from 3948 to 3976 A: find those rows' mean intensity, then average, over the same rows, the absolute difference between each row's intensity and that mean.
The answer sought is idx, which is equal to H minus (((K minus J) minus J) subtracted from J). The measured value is -3.0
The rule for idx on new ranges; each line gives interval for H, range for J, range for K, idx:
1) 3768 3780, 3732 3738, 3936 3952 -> -2.9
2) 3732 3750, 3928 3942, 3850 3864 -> -2.7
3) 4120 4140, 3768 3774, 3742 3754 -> -2.4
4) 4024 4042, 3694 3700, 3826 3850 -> -3.0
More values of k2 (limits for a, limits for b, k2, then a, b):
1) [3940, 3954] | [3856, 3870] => 2.83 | 1.360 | 1.47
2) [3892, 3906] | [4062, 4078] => 2.81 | 1.284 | 1.52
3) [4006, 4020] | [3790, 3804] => 2.93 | 1.420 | 1.51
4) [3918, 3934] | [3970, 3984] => 2.63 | 1.303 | 1.33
